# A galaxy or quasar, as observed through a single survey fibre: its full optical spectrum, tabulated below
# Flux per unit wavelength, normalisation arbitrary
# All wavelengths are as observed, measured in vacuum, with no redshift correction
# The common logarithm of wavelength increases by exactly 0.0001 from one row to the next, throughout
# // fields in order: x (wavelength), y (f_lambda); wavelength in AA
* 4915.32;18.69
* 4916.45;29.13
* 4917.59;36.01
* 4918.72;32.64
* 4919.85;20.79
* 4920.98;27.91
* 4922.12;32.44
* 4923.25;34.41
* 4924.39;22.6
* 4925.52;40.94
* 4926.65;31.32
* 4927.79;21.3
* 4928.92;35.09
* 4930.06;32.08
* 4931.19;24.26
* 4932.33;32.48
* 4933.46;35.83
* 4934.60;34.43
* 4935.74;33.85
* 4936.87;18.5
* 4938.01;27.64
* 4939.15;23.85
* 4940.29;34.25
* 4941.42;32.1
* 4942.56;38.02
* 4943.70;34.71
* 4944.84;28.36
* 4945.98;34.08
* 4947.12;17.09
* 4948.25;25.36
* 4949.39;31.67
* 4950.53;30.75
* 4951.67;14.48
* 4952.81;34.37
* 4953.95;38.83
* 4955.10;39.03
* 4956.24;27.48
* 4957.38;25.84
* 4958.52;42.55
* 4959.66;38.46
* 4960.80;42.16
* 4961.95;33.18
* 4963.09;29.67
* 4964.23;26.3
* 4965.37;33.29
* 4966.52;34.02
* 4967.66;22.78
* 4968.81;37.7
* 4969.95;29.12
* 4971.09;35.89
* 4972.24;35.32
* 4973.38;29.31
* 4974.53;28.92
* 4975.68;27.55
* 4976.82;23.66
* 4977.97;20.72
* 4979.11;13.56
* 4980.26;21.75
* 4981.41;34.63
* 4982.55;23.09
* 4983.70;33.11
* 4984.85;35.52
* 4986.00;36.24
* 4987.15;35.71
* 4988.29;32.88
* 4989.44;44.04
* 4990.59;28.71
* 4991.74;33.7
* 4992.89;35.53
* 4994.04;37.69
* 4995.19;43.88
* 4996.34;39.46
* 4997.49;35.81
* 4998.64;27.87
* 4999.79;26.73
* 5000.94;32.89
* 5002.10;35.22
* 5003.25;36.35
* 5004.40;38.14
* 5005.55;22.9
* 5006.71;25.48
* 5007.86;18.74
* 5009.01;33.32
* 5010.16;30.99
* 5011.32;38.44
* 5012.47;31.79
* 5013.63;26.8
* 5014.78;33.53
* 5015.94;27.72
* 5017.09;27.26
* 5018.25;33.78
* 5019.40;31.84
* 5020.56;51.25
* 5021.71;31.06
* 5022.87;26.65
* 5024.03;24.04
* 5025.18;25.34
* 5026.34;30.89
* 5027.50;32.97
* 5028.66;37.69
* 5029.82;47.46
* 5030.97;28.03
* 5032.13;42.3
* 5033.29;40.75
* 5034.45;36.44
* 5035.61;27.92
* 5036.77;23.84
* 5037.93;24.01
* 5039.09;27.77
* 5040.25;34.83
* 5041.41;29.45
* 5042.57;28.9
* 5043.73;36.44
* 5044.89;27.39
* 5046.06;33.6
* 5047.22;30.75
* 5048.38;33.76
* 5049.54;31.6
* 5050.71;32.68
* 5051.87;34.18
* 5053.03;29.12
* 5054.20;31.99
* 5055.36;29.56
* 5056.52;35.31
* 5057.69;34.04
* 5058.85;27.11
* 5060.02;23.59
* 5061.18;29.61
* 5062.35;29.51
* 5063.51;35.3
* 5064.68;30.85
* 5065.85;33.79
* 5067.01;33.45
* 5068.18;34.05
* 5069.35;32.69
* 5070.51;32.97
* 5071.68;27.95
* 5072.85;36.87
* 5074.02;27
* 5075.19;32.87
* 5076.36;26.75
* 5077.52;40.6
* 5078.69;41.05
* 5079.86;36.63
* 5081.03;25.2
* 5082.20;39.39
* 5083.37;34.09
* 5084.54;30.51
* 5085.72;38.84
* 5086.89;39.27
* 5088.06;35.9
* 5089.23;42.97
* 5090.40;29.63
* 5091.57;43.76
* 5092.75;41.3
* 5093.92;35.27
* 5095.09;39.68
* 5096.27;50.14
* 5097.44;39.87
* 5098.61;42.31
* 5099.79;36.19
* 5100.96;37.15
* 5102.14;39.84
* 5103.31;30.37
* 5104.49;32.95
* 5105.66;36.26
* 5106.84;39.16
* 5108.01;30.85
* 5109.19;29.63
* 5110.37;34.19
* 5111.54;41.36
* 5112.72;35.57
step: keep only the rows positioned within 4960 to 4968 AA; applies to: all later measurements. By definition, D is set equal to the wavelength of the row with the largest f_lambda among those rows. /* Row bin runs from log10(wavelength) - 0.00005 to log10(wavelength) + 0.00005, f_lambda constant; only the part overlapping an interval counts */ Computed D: 4960.80 AA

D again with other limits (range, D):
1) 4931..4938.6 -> 4933.46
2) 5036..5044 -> 5043.73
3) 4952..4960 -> 4958.52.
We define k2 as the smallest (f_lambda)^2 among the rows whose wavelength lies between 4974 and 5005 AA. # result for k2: 184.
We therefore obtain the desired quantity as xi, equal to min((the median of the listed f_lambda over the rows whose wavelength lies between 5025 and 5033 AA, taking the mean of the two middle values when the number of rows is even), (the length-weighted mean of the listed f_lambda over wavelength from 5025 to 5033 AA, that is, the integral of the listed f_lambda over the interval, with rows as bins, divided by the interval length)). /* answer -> 33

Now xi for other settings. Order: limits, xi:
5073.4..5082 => 33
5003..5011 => 29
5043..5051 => 32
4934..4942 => 29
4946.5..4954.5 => 28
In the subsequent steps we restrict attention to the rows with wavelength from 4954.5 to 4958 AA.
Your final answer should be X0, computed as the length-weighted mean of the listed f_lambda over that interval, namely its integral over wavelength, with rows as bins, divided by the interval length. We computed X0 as 31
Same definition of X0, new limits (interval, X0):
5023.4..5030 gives 32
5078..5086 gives 35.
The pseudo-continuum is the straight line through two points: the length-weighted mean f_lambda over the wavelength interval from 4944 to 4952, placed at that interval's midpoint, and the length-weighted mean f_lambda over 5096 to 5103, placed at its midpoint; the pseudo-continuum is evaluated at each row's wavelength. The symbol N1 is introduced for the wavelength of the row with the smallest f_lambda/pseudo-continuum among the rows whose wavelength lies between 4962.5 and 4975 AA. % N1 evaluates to 4967.66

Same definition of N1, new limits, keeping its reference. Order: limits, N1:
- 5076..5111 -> 5081.03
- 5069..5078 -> 5076.36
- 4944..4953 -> 4951.67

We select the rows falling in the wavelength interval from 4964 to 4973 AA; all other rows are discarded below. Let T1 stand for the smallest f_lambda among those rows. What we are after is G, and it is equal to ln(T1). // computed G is 3.1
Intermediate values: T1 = 22.78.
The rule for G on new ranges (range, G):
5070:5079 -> 3.3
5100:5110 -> 3.4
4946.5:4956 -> 2.7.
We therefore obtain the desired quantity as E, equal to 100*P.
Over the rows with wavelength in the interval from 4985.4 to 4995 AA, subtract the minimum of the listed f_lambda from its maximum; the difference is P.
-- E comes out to 1533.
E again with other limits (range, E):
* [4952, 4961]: 1671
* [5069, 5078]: 1385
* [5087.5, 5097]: 2051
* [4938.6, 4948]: 2093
